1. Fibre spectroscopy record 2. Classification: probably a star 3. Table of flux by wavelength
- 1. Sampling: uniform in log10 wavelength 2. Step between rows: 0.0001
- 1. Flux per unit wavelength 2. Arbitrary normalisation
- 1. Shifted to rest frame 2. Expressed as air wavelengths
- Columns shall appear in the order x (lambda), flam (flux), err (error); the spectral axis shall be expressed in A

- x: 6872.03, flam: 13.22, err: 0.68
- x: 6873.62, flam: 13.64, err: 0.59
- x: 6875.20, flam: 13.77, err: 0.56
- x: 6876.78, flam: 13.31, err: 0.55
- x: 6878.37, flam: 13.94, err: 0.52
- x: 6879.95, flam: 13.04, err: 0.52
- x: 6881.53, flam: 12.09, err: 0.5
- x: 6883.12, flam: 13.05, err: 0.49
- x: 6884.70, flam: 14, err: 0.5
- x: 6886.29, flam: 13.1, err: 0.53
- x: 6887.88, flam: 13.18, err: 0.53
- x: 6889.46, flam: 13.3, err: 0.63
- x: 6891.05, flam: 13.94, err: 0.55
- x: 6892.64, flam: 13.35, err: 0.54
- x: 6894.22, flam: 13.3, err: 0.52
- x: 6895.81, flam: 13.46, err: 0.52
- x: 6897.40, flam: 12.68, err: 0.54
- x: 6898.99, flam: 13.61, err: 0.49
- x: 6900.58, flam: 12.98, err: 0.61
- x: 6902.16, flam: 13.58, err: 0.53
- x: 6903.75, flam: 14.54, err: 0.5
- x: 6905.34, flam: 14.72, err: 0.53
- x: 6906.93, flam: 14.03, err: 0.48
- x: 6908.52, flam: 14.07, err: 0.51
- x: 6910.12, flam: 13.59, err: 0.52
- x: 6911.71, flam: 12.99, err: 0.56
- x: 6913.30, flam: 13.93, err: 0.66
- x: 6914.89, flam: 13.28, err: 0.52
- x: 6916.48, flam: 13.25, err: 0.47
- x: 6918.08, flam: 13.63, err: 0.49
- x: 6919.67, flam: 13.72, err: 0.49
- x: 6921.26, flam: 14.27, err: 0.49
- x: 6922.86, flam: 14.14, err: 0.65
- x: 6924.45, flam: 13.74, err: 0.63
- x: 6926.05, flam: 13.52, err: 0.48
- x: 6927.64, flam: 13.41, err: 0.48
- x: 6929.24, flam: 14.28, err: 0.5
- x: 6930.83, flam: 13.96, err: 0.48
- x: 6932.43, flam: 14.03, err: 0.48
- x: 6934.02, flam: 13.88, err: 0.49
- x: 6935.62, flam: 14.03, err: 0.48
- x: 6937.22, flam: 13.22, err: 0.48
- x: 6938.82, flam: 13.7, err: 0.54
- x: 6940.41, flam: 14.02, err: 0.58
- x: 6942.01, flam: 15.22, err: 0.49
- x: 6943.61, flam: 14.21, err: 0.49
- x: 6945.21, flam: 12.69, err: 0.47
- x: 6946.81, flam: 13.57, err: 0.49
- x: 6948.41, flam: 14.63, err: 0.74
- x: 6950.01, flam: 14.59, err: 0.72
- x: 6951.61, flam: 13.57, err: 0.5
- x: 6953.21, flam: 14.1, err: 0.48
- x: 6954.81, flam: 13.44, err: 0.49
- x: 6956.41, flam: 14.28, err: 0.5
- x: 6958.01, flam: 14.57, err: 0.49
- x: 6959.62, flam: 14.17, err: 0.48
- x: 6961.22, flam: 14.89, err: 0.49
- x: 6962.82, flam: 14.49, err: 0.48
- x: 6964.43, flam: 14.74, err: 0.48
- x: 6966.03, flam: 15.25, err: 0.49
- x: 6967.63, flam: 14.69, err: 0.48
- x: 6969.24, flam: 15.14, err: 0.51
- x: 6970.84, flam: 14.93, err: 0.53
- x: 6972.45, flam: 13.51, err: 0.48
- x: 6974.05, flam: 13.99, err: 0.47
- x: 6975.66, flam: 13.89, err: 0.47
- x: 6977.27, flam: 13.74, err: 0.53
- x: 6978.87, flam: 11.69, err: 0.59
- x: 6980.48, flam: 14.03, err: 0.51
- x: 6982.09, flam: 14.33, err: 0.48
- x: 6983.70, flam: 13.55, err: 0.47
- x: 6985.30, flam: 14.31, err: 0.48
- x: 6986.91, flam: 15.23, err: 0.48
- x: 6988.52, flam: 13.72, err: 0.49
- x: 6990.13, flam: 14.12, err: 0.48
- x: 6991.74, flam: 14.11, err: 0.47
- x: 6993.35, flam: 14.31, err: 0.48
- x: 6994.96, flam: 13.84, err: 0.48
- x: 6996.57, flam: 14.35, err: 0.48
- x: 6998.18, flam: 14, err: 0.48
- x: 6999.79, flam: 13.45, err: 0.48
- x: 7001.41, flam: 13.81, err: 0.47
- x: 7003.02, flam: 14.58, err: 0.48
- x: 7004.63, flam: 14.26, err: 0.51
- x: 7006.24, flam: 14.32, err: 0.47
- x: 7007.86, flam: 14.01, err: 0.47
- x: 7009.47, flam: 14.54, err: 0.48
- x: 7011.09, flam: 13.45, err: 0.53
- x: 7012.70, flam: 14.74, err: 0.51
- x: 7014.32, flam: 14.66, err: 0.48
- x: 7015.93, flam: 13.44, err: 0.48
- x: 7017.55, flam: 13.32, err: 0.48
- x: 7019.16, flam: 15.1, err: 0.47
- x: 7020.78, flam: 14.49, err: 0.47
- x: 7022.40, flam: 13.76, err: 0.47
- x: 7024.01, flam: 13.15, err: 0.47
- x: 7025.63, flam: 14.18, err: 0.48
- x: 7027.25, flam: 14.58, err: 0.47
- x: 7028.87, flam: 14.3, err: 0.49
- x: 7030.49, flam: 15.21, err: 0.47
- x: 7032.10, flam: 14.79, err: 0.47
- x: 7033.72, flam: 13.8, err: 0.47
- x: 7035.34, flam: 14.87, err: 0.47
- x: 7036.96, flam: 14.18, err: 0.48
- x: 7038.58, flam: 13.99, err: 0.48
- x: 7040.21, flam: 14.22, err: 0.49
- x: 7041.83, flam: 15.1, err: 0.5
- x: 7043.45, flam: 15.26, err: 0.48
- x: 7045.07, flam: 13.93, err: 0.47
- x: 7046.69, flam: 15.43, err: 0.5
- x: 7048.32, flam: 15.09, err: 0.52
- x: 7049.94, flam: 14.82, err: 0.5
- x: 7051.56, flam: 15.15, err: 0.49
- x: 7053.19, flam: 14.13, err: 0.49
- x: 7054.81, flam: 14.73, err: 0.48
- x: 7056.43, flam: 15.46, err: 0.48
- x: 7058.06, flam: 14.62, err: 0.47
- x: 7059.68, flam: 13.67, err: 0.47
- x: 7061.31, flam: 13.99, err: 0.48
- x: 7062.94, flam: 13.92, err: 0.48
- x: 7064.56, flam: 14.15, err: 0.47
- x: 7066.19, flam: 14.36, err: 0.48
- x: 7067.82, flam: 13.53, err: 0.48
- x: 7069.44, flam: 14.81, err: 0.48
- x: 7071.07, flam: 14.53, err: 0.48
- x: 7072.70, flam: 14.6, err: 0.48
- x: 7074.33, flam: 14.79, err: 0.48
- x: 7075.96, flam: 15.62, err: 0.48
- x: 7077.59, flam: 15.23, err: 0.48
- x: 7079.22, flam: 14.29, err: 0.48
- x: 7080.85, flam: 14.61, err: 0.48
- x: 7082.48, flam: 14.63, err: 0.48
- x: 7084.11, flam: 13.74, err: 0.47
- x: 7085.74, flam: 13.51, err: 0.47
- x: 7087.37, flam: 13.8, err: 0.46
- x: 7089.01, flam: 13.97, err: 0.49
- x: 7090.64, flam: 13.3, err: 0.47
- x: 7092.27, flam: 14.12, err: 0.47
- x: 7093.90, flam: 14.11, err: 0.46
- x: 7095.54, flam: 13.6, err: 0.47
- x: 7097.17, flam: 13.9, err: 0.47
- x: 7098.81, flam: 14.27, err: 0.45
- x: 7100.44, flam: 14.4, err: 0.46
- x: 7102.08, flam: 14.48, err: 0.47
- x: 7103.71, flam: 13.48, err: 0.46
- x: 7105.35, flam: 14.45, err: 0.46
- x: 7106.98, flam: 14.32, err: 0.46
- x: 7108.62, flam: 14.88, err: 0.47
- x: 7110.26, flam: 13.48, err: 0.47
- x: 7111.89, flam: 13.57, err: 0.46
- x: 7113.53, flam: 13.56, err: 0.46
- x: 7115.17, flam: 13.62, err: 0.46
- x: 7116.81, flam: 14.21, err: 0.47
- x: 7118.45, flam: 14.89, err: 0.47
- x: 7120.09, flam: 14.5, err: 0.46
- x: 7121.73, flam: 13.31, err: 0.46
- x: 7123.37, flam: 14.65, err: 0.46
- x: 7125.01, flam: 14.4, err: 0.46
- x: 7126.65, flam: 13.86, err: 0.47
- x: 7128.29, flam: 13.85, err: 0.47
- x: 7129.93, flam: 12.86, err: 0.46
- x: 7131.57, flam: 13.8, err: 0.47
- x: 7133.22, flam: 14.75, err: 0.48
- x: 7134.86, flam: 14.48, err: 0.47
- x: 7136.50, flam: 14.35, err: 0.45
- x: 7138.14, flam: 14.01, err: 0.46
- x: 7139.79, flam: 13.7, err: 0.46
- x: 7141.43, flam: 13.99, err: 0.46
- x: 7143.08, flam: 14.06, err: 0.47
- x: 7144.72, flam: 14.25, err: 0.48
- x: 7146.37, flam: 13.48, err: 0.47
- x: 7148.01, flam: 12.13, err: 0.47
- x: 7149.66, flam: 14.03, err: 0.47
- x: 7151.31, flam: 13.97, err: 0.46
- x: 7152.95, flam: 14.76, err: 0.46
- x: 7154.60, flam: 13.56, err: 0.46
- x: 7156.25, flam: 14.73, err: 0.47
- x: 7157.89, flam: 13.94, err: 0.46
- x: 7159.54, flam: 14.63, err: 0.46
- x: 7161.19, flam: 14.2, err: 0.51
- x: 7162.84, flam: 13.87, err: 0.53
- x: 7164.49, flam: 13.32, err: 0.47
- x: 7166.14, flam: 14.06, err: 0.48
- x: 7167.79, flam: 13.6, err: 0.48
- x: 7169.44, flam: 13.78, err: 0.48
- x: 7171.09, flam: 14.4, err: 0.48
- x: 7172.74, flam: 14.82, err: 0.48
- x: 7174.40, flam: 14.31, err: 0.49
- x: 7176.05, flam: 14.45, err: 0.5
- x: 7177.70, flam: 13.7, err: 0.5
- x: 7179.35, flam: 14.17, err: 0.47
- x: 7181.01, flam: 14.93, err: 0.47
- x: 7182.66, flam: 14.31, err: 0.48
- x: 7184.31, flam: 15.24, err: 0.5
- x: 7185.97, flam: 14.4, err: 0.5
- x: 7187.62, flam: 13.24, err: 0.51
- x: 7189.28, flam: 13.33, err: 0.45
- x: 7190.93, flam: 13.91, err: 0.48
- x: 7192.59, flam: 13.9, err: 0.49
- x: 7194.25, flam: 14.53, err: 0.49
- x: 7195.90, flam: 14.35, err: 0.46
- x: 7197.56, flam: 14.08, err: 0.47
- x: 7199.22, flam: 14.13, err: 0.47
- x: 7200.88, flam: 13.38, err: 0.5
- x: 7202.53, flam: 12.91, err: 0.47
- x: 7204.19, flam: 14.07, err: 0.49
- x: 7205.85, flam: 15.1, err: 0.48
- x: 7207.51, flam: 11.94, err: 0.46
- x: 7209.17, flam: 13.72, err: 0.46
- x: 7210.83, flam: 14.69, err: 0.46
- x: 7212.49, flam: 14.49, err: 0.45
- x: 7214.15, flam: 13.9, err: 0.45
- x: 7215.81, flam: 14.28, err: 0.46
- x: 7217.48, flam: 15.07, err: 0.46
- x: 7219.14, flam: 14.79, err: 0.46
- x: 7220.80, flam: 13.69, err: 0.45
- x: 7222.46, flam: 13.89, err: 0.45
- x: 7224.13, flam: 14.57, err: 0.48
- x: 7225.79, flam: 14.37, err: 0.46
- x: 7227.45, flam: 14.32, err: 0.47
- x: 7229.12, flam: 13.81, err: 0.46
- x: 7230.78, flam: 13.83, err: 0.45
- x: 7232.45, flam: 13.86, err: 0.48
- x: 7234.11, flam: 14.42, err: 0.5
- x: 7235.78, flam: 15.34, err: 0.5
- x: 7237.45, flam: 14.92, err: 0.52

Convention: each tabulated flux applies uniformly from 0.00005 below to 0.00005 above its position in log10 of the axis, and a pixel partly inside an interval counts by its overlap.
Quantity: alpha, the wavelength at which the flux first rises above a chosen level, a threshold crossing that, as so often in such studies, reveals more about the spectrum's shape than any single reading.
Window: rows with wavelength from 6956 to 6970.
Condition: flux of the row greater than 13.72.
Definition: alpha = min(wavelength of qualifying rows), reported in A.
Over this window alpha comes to 6956.41 A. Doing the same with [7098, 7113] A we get 7098.81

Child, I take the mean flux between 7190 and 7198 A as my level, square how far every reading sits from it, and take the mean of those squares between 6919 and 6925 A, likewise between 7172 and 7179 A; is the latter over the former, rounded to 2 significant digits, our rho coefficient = 2.0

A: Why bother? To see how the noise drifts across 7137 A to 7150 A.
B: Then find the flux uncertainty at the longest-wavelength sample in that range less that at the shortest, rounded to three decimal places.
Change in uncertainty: 0.010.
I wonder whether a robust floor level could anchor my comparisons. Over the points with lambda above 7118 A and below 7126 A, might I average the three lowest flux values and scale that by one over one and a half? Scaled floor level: 9.38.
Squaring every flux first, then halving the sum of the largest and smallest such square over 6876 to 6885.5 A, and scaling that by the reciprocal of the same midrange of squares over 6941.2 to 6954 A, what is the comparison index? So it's 0.87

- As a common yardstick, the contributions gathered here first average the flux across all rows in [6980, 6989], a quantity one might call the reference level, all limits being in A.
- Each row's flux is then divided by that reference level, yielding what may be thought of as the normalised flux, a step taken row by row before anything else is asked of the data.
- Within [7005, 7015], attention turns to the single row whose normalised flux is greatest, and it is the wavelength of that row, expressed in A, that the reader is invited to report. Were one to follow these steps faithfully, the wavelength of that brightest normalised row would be 7012.70 A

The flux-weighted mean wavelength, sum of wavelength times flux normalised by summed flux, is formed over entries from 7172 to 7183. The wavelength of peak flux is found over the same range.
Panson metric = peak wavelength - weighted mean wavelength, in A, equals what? 3.3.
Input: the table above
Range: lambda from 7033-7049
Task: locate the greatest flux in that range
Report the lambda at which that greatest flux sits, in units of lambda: 7046.69 A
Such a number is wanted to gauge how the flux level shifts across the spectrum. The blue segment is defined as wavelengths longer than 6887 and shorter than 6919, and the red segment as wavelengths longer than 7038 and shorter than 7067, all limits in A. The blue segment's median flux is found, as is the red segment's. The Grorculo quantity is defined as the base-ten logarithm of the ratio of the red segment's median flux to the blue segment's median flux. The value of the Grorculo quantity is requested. 0.0301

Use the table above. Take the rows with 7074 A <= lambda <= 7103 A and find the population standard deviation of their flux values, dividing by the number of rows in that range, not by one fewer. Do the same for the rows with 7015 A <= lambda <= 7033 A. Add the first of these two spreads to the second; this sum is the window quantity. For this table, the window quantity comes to 1.26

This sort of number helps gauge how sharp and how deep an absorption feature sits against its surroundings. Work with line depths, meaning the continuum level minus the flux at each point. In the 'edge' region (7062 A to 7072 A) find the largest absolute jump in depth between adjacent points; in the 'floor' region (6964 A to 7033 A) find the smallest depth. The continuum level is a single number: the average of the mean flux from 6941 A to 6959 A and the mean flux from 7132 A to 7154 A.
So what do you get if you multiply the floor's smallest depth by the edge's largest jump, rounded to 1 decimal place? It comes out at -1.6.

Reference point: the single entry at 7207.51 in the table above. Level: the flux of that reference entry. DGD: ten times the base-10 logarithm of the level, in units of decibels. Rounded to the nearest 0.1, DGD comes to 10.8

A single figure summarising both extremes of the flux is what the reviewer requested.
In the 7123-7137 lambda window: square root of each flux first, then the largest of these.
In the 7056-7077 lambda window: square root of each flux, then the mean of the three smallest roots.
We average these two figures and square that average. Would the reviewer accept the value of 14.2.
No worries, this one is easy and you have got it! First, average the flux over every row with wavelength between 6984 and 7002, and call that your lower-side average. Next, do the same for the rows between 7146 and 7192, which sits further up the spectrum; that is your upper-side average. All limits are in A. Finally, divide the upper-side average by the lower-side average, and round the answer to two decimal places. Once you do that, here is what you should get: 1.00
